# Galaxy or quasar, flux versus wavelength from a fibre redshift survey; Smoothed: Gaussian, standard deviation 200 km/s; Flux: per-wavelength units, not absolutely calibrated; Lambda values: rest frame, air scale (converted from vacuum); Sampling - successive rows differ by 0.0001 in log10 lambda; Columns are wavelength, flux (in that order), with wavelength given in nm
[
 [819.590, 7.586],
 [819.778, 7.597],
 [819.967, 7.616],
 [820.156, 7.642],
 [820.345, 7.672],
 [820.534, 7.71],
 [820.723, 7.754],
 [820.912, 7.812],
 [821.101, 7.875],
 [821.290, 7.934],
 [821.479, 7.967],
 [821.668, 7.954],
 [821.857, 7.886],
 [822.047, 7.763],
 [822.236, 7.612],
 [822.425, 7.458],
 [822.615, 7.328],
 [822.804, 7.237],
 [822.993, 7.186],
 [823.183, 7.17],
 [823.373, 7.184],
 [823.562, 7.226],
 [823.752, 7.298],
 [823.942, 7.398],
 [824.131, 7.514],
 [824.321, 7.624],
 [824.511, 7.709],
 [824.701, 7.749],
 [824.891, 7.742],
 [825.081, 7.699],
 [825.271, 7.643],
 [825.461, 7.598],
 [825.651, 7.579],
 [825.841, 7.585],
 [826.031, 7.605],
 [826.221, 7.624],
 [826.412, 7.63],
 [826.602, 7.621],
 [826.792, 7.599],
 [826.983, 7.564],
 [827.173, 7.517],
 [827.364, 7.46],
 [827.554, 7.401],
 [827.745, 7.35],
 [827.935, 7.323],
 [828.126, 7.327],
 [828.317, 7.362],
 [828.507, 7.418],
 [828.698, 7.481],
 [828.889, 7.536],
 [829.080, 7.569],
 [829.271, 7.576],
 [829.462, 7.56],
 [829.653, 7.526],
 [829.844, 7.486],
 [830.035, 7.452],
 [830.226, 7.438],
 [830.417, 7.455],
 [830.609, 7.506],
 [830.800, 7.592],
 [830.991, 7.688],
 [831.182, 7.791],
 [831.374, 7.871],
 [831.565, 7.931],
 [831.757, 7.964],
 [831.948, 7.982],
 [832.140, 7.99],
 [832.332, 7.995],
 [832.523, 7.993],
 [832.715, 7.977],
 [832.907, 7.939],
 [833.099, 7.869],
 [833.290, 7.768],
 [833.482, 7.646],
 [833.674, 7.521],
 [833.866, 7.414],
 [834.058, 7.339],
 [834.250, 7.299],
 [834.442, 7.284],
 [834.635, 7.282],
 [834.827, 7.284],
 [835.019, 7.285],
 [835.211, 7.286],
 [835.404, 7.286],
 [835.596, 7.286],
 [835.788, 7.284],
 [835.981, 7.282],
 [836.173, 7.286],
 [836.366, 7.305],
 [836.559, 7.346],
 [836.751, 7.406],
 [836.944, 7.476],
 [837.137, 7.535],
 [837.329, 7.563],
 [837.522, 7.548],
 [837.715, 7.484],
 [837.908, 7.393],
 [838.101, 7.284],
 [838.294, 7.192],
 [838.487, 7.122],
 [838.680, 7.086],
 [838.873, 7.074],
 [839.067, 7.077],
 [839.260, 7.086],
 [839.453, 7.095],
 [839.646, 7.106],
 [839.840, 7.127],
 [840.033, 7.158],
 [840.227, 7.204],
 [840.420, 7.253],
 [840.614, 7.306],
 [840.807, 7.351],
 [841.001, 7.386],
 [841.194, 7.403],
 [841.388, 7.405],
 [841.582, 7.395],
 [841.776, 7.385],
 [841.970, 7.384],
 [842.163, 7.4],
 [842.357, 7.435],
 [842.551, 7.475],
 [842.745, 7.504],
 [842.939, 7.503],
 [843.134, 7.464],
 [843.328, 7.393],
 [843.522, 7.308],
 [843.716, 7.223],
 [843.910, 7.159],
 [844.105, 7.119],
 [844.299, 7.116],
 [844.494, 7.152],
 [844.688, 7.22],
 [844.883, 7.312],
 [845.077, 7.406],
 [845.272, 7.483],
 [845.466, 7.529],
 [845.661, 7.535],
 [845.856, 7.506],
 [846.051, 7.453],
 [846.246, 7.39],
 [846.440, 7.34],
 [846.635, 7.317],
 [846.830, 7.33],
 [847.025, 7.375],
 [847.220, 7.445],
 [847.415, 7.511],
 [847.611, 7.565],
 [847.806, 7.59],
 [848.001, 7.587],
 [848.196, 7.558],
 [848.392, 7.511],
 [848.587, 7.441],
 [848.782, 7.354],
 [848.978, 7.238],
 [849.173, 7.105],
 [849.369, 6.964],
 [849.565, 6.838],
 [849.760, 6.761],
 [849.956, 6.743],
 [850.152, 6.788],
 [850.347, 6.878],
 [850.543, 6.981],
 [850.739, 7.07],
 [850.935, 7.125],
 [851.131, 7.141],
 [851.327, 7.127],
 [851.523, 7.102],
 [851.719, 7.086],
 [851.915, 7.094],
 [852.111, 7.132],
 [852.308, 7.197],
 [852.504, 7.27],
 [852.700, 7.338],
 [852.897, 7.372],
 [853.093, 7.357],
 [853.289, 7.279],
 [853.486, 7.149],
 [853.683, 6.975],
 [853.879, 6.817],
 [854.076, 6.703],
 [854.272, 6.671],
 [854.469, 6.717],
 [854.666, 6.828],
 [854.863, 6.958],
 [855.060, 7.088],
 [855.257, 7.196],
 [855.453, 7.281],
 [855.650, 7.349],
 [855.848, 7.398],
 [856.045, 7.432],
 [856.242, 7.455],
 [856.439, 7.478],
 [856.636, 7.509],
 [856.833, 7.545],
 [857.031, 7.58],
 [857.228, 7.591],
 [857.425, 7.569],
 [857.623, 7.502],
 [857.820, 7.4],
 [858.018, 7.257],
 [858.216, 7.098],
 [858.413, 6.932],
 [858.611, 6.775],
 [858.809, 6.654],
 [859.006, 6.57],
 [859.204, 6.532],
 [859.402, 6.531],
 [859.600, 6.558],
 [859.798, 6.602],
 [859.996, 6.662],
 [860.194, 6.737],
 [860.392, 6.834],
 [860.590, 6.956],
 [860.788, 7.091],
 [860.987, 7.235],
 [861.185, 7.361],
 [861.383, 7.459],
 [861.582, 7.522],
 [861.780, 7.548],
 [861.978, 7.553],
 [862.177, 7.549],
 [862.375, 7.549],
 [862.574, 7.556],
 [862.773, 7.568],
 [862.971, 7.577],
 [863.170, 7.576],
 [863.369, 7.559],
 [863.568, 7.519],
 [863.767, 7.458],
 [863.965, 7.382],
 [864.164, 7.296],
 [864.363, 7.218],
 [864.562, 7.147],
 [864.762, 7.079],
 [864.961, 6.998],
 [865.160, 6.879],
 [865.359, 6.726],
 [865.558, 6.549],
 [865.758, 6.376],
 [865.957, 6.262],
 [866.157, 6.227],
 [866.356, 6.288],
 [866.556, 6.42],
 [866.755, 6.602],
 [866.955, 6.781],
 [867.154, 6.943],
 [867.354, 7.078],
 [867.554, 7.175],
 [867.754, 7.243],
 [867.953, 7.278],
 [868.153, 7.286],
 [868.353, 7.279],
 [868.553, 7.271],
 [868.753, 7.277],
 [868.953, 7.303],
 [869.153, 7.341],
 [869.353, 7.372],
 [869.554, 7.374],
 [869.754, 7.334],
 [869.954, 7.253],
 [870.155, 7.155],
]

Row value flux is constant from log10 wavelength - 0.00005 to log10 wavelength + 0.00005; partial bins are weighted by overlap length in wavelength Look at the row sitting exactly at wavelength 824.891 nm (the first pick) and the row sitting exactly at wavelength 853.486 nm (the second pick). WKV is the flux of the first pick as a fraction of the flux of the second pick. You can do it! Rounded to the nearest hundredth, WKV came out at 1.08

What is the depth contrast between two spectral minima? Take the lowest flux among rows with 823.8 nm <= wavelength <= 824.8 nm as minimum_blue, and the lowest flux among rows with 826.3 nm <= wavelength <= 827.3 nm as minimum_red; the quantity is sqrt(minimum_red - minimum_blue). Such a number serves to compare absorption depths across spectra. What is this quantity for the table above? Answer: 0.34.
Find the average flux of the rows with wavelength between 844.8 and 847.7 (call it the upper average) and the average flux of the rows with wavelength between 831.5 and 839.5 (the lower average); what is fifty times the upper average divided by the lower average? 49.8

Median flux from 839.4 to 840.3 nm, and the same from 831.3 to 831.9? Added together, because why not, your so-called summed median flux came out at 15.1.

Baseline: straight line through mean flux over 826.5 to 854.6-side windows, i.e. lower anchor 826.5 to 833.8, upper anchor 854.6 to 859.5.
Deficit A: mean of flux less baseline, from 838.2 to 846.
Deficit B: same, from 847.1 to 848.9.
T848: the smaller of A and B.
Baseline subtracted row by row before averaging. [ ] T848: -0.136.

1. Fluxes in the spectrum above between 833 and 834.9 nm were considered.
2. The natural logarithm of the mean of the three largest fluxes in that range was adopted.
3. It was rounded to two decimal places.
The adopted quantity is 2.05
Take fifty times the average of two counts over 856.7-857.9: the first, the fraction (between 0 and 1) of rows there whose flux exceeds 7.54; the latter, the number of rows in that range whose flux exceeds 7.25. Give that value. 167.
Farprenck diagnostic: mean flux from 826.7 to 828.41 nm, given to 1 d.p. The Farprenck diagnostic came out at 7.4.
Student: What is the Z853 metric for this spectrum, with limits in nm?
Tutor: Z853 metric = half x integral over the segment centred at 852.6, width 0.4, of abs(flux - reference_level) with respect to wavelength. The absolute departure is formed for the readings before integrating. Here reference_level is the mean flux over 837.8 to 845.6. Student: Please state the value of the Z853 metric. 0.007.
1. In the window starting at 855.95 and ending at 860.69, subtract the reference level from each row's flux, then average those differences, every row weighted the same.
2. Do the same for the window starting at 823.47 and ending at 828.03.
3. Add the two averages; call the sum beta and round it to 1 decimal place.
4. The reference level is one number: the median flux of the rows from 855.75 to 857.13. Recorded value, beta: -0.3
